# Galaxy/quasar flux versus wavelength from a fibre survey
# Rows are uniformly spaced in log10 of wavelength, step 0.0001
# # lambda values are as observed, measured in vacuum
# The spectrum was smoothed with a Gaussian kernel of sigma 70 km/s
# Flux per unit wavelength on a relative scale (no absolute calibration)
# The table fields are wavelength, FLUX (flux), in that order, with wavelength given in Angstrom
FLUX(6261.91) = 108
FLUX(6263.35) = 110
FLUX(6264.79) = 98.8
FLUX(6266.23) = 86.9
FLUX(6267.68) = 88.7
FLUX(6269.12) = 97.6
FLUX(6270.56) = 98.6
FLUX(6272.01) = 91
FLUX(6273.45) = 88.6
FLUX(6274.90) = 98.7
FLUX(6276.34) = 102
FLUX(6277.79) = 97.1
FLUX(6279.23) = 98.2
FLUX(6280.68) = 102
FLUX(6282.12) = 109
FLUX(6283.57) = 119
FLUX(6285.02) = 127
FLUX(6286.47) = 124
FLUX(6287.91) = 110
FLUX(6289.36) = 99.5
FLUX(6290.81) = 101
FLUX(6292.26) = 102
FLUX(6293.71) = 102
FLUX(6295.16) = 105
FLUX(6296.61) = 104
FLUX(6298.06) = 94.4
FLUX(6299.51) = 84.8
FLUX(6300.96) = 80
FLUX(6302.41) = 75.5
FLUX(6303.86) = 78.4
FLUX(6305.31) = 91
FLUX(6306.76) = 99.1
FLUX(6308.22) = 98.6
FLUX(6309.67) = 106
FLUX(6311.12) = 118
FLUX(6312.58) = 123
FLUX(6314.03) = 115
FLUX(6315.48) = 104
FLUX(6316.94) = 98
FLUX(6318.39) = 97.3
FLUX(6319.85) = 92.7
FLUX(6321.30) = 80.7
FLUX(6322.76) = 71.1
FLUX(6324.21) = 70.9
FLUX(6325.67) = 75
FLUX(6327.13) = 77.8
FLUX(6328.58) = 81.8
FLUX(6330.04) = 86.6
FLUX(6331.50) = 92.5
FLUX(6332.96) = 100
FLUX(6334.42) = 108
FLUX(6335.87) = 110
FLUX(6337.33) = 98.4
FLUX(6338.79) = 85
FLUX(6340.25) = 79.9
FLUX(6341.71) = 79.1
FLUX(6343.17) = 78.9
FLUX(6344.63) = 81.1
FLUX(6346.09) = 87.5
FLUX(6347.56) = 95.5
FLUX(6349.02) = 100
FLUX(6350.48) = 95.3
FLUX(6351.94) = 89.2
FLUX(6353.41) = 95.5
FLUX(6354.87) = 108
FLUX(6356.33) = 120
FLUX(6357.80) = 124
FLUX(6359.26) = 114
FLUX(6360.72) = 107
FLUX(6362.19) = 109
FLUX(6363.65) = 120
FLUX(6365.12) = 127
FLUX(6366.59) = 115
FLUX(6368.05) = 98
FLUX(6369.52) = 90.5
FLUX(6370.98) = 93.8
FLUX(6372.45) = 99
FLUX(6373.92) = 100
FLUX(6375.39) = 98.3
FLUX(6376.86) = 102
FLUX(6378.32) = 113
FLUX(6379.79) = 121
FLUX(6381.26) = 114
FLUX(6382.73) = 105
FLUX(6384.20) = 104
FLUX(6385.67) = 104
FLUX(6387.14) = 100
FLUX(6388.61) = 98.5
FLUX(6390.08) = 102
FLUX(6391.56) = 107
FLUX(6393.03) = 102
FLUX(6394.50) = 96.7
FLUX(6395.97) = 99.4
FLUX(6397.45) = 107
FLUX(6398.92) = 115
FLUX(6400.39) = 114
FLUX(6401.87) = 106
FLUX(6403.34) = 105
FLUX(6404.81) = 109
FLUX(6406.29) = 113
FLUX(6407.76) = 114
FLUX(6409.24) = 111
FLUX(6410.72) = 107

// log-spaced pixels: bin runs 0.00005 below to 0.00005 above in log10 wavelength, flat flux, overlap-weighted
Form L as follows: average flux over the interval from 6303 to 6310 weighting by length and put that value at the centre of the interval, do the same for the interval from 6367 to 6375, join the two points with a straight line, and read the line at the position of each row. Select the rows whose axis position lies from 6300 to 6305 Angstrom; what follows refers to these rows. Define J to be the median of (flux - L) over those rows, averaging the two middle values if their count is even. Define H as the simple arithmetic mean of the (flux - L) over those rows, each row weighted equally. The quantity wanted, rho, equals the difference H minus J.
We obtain -0.4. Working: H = -15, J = -15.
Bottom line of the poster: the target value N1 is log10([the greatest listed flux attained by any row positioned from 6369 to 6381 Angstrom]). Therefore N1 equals 2.08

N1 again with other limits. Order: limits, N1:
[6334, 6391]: 2.10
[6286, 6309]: 2.09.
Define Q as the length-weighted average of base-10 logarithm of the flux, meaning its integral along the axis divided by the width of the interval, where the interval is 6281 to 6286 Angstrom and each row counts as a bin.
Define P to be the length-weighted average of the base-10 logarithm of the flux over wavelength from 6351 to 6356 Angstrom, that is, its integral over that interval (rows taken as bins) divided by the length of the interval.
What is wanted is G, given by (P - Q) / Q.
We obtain -0.03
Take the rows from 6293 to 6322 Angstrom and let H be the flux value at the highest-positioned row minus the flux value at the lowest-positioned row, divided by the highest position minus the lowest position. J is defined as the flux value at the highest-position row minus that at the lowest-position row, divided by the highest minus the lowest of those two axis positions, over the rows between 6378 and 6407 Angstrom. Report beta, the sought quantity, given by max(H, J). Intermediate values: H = -0.8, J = 0.00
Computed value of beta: 0.00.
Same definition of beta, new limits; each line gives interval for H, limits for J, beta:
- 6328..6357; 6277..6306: 1.38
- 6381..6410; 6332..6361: 0.25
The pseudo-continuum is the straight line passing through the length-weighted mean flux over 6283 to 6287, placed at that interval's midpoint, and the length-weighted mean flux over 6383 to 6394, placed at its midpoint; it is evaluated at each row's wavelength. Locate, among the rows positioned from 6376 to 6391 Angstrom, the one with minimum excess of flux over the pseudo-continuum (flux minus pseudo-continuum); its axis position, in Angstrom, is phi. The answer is 6388.61 Angstrom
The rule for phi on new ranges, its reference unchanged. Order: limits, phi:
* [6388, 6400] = 6394.50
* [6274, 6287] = 6277.79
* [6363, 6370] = 6369.52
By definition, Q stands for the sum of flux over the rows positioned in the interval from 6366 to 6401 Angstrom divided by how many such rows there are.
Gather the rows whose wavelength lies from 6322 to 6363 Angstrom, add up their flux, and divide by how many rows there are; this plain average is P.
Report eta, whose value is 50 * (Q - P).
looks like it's 526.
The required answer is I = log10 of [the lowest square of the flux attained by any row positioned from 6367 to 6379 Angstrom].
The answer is 3.91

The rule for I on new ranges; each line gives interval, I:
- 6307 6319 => 3.98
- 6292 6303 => 3.76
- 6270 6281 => 3.89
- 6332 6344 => 3.79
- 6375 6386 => 3.99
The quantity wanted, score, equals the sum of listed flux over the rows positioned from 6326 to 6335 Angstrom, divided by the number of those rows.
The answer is 91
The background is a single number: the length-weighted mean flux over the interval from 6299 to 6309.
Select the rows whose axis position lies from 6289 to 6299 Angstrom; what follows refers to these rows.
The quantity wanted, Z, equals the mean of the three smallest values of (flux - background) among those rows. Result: 11.4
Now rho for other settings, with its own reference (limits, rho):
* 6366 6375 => 0.9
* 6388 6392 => 0.5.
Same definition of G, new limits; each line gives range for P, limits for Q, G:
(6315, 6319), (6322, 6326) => 0.08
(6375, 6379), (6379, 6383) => -0.02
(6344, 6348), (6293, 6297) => -0.04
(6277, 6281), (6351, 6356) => 0.00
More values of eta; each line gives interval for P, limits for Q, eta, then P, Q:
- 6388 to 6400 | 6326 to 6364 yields -318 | 103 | 97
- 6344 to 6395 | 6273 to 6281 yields -307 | 104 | 98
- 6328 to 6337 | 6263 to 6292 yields 295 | 96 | 102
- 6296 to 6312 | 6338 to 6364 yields 233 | 94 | 98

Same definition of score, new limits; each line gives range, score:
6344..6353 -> 91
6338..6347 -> 82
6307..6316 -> 111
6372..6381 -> 106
